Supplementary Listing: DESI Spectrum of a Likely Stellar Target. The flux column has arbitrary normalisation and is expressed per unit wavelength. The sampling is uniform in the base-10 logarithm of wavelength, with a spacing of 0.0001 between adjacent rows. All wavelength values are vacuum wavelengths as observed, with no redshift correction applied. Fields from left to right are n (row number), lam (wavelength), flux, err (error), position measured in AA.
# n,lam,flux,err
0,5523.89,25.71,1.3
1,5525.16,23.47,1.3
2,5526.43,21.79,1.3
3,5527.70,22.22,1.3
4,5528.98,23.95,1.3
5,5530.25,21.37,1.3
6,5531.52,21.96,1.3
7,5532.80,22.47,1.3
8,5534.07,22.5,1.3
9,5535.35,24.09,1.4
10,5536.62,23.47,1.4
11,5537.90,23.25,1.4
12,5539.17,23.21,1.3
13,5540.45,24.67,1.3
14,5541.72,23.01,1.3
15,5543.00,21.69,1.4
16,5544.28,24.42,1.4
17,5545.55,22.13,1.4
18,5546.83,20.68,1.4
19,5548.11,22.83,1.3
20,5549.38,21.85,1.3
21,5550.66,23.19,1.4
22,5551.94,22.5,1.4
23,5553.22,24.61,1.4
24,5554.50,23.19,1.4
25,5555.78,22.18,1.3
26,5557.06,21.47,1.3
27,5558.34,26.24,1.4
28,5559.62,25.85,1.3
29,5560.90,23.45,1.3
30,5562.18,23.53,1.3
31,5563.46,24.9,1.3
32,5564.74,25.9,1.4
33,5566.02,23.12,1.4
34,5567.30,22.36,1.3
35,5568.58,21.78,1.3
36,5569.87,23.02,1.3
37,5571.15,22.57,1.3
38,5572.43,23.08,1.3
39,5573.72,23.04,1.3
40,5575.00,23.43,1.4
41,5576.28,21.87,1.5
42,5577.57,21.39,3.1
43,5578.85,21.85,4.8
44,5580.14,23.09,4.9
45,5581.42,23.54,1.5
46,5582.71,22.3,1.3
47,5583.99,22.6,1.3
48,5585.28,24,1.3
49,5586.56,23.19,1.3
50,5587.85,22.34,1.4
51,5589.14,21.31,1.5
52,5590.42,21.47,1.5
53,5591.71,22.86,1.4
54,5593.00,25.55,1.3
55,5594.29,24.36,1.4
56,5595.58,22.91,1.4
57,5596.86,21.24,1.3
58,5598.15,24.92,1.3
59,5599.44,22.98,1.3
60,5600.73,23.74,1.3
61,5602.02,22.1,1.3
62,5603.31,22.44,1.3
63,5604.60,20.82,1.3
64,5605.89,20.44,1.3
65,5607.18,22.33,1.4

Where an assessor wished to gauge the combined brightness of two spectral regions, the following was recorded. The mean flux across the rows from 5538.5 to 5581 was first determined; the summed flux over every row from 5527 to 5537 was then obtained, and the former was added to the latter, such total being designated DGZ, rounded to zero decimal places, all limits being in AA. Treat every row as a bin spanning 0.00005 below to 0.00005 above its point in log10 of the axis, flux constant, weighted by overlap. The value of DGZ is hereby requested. 205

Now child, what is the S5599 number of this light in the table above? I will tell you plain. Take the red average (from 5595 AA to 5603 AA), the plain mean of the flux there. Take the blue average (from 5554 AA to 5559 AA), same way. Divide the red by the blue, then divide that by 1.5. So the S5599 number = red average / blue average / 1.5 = 0.66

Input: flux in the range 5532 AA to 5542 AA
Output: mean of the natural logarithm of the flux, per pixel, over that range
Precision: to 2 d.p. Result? 3.15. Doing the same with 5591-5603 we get 3.15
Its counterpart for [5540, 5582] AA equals 3.14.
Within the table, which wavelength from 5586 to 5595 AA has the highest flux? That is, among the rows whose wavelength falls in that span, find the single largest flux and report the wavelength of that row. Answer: 5593.00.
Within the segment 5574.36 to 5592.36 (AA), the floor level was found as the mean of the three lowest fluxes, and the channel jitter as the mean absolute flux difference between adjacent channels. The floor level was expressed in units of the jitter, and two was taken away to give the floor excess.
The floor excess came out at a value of 22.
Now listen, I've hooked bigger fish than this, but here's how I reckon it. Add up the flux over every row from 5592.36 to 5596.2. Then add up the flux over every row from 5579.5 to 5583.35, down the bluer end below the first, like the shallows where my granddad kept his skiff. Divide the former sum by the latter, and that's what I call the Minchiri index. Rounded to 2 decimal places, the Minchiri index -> 1.06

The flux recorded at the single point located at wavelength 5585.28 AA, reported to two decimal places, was 24.00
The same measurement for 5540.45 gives 24.67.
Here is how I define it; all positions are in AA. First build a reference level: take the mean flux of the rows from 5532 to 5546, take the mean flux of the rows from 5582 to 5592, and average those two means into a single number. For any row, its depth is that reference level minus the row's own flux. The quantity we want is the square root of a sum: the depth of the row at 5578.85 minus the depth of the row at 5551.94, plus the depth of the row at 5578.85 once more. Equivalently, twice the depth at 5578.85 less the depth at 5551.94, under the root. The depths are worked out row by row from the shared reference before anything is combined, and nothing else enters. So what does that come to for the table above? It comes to 1.3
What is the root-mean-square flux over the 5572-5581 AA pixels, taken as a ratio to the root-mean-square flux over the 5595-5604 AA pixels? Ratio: 0.98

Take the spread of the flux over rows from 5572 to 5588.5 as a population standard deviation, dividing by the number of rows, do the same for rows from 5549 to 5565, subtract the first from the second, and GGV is 0.8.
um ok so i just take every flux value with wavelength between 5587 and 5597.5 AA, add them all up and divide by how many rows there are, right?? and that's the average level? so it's 22.8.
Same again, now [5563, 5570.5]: 23.5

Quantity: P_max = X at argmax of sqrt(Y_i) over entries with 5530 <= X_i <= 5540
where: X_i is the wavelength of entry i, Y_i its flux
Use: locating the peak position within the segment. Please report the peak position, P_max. 5535.35 AA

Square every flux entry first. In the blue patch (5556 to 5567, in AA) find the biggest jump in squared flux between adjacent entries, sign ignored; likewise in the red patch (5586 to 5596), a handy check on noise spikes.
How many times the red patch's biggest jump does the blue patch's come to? 1.7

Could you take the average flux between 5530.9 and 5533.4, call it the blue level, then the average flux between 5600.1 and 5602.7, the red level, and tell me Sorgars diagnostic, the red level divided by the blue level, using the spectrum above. 1.03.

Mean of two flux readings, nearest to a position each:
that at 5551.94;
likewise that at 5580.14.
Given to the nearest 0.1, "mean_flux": 22.8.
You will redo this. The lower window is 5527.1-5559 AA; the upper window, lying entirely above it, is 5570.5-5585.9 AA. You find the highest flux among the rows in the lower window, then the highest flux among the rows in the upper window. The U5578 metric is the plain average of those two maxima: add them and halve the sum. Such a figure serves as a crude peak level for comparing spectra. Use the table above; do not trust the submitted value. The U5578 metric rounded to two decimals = 25.12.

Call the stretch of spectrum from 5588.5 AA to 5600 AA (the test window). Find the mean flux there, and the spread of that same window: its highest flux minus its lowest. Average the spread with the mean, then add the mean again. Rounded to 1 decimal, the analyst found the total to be 36.8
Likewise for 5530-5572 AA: 37.5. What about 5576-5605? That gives 36.5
